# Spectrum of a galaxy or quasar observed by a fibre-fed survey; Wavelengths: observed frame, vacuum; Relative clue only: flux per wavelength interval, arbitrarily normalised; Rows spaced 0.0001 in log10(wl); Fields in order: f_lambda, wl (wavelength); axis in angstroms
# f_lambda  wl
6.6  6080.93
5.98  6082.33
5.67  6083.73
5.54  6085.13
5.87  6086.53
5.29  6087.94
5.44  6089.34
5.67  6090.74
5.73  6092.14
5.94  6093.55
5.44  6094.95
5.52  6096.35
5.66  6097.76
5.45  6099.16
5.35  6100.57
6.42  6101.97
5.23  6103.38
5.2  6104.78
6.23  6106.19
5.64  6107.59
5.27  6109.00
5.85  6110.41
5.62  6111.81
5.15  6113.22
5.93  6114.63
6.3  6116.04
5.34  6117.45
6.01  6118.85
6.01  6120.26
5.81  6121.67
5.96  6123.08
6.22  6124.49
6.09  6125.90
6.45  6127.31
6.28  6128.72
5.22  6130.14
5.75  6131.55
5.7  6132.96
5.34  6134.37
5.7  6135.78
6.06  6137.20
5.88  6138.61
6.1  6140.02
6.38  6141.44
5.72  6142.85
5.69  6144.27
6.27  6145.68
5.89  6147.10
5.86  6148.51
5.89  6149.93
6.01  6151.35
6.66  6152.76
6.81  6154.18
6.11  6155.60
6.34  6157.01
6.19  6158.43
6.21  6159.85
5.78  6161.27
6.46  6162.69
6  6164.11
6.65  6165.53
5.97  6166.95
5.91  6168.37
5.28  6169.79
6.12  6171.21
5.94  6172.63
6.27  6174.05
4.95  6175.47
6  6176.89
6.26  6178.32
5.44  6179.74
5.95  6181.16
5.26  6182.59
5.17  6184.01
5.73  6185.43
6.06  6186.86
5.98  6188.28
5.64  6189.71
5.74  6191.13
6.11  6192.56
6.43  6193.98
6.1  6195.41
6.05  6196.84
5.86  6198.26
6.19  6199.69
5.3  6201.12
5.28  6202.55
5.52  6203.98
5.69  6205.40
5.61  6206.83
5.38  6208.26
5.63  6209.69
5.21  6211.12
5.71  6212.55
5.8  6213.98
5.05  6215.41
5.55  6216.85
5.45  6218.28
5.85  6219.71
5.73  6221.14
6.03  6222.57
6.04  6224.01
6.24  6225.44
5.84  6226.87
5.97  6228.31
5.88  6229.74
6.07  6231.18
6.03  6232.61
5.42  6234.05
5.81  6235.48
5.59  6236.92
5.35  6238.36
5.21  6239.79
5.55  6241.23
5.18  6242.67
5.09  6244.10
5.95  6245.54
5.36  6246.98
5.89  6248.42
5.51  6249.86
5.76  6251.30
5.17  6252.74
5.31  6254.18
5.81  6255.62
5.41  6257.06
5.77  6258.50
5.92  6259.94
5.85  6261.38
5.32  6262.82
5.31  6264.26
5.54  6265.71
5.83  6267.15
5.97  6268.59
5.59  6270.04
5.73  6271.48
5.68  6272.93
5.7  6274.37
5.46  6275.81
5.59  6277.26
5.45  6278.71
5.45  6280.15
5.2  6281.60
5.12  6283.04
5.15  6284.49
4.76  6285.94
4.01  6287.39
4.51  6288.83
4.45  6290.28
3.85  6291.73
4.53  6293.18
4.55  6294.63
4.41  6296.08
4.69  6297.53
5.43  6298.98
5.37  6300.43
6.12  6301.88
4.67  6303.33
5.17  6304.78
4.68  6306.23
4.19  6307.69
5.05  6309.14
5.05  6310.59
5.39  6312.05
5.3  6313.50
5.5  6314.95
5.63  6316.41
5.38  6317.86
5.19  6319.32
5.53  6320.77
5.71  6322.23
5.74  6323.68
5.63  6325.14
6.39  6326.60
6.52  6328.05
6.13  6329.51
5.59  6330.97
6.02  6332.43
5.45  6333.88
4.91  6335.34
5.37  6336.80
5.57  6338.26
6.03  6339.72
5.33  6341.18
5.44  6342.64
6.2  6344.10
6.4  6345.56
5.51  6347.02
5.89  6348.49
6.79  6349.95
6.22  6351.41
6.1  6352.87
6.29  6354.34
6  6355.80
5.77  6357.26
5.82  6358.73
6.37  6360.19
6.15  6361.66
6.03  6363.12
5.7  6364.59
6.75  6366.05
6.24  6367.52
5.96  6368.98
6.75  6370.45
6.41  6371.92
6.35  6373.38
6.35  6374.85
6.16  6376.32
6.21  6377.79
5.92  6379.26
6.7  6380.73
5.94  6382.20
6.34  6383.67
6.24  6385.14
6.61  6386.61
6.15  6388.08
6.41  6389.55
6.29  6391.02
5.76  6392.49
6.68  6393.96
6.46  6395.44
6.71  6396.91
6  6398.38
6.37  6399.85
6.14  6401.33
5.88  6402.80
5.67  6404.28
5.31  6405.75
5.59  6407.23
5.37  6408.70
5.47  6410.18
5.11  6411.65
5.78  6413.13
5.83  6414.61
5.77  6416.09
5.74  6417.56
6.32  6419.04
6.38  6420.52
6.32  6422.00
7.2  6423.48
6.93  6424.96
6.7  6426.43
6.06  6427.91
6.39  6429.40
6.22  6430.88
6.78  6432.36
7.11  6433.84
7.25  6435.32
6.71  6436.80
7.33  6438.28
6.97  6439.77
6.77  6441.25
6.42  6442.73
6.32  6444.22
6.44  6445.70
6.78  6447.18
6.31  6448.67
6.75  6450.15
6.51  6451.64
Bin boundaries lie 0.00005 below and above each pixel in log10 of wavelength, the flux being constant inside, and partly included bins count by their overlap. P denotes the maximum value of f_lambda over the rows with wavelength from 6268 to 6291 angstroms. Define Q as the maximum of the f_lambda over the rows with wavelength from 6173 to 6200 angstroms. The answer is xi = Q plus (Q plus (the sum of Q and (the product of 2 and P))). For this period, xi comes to 31.2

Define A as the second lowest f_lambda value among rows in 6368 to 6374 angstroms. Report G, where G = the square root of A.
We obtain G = 2.52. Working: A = 6.35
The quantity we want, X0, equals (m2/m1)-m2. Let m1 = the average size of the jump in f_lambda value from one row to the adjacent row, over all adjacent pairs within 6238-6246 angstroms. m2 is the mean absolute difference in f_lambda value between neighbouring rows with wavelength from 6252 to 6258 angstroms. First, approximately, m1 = 0.36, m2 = 0.35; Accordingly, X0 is 0.6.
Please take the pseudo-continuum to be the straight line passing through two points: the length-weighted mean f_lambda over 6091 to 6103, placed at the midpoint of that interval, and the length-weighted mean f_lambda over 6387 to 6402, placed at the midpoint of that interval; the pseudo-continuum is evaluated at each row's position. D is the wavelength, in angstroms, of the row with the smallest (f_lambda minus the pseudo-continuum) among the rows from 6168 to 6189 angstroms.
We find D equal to 6175.47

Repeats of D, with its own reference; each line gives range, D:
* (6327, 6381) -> 6335.34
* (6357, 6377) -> 6364.59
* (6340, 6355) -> 6341.18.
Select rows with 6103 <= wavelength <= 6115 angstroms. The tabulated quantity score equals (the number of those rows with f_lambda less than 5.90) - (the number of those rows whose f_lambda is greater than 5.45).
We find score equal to 2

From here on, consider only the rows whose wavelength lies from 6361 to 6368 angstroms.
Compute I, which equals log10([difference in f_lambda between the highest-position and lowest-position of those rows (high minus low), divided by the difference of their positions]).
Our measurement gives -1.8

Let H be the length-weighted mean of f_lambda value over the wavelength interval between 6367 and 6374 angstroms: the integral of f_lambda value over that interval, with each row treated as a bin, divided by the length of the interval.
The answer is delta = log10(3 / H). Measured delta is -0.326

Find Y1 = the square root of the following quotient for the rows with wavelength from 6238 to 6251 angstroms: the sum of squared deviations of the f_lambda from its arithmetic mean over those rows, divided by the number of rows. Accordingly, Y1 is 0.29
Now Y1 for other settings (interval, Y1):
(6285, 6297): 0.28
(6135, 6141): 0.16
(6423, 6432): 0.40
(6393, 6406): 0.44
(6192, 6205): 0.39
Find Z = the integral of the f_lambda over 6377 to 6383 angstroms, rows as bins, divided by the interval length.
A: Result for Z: 6.2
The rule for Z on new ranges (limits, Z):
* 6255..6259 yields 5.7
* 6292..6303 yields 5.0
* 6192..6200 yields 6.1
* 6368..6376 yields 6.4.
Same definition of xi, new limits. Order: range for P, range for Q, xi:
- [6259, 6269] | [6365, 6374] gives 32.2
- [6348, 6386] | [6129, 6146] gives 32.7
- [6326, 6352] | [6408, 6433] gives 35.2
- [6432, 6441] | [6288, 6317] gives 33.0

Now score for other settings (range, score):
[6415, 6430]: -8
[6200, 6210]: 3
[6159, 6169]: -6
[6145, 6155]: -4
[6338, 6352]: -3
